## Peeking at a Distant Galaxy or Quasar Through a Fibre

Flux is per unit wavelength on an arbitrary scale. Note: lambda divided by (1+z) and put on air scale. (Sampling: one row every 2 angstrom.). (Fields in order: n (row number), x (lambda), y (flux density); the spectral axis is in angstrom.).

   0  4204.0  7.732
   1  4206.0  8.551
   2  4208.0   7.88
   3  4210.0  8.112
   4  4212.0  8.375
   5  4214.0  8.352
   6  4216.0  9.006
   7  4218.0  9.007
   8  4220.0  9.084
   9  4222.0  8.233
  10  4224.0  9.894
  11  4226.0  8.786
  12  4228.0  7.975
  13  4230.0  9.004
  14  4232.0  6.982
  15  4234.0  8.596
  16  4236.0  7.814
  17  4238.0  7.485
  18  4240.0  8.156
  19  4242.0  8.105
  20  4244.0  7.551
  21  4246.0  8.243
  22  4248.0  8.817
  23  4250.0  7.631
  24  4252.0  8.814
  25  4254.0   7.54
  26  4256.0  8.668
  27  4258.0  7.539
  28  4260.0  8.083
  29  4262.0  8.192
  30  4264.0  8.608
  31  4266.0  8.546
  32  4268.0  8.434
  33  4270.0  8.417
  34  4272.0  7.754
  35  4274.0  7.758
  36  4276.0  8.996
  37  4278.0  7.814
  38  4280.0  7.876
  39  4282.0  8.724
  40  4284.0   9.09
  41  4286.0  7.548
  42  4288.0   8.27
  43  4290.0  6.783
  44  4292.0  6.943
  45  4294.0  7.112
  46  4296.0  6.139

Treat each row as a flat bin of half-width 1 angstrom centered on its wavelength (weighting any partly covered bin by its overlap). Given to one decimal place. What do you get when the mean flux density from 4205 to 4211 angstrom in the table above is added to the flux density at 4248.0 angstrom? 17.0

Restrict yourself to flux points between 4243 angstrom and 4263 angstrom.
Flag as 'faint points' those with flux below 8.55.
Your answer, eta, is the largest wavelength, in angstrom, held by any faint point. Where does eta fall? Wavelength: 4262.0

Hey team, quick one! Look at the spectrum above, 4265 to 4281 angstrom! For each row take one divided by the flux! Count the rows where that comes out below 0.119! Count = 4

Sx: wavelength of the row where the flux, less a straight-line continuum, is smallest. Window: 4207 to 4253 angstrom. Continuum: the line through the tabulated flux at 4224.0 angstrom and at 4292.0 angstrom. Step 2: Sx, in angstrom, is 4208.0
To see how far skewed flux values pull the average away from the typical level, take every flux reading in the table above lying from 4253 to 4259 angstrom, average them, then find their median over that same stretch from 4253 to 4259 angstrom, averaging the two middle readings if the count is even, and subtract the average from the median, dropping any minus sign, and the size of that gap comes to 0.38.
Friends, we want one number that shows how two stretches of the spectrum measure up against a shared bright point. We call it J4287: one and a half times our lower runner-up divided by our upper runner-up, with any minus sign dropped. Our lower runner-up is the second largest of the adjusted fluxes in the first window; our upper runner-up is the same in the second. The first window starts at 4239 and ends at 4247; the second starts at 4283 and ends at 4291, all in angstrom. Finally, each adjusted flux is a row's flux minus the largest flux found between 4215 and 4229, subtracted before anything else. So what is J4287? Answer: 1.6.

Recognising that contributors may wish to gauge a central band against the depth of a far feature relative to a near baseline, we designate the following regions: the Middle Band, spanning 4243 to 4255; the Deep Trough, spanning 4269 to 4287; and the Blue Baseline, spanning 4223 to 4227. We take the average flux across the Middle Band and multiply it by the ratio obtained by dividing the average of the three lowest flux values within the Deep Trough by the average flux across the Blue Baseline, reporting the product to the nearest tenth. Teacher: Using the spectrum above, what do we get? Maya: 6.7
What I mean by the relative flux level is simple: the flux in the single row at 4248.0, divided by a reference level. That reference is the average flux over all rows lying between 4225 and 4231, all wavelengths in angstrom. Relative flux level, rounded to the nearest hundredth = 1.03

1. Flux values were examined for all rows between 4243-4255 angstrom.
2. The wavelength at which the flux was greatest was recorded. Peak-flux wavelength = 4248.0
